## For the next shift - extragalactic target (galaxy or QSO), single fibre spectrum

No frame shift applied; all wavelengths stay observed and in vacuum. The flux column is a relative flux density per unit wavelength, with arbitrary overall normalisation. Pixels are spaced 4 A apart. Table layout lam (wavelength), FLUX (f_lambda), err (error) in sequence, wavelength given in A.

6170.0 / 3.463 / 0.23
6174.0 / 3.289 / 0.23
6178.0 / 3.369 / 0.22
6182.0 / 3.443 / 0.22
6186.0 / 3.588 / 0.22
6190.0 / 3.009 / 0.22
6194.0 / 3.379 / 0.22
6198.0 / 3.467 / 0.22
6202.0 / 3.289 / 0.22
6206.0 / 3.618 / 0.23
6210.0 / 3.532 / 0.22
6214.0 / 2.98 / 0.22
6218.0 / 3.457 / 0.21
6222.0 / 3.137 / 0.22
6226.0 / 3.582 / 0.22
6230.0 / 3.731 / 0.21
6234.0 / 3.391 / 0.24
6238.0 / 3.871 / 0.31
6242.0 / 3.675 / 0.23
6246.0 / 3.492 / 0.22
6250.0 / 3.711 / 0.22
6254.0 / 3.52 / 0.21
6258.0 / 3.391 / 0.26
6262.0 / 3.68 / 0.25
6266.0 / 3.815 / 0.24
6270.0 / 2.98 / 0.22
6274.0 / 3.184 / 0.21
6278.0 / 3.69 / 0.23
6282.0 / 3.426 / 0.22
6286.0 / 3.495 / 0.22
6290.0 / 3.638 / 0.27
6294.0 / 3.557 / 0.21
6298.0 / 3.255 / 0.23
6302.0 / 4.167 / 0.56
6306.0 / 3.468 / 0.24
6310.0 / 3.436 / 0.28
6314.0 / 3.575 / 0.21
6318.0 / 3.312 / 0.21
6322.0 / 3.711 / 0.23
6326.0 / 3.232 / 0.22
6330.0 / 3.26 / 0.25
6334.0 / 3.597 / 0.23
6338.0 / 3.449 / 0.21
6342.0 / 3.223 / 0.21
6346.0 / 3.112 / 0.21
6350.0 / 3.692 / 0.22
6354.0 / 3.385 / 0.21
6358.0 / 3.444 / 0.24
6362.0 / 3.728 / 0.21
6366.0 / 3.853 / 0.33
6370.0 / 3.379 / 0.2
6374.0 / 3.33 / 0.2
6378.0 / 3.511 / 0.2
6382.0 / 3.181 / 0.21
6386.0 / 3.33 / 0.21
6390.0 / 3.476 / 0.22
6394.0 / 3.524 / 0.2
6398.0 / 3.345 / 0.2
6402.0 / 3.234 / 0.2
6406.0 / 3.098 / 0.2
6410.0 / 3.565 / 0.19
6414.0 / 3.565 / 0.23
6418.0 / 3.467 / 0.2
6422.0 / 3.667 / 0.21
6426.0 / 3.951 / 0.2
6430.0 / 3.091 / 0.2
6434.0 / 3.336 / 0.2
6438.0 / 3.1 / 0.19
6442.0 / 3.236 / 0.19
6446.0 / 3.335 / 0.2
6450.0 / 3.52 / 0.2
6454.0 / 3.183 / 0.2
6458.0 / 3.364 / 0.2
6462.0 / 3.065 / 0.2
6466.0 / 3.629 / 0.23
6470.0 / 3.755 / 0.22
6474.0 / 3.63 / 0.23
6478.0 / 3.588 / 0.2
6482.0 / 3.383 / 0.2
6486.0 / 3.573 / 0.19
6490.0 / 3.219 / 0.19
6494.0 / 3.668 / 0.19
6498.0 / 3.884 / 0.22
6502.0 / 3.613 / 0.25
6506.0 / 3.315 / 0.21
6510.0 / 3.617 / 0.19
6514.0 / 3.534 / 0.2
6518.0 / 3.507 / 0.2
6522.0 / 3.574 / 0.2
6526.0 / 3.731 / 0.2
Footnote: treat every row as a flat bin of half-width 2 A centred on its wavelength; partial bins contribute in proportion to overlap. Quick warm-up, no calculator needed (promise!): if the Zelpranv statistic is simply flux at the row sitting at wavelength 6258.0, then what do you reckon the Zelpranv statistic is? 3.391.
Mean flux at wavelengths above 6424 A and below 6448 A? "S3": 3.34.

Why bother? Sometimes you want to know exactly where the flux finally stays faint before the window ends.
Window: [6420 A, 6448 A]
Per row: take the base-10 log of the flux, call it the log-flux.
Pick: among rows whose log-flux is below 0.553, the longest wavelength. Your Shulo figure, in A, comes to 6446.0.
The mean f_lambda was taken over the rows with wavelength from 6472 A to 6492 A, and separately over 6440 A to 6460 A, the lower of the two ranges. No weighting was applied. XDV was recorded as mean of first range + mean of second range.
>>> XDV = 6.81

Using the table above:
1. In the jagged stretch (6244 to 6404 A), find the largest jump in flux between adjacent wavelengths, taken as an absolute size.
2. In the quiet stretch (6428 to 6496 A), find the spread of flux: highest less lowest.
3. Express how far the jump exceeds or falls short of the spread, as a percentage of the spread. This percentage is 32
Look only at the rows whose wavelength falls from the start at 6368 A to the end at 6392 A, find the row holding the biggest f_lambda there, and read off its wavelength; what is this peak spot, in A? 6378.0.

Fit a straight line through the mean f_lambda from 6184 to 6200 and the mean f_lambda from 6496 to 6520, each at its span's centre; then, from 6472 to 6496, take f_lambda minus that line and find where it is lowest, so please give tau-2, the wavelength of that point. 6490.0 A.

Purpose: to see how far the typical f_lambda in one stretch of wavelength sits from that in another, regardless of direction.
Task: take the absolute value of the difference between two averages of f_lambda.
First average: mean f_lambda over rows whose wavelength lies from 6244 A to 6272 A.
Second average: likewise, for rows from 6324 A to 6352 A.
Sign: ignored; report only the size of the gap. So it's 0.15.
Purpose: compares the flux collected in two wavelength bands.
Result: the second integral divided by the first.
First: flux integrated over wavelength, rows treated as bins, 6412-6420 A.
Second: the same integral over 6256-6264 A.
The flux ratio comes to 1.01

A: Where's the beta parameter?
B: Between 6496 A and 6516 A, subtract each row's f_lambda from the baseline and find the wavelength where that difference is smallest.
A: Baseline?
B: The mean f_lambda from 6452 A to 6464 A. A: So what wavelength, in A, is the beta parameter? 6498.0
